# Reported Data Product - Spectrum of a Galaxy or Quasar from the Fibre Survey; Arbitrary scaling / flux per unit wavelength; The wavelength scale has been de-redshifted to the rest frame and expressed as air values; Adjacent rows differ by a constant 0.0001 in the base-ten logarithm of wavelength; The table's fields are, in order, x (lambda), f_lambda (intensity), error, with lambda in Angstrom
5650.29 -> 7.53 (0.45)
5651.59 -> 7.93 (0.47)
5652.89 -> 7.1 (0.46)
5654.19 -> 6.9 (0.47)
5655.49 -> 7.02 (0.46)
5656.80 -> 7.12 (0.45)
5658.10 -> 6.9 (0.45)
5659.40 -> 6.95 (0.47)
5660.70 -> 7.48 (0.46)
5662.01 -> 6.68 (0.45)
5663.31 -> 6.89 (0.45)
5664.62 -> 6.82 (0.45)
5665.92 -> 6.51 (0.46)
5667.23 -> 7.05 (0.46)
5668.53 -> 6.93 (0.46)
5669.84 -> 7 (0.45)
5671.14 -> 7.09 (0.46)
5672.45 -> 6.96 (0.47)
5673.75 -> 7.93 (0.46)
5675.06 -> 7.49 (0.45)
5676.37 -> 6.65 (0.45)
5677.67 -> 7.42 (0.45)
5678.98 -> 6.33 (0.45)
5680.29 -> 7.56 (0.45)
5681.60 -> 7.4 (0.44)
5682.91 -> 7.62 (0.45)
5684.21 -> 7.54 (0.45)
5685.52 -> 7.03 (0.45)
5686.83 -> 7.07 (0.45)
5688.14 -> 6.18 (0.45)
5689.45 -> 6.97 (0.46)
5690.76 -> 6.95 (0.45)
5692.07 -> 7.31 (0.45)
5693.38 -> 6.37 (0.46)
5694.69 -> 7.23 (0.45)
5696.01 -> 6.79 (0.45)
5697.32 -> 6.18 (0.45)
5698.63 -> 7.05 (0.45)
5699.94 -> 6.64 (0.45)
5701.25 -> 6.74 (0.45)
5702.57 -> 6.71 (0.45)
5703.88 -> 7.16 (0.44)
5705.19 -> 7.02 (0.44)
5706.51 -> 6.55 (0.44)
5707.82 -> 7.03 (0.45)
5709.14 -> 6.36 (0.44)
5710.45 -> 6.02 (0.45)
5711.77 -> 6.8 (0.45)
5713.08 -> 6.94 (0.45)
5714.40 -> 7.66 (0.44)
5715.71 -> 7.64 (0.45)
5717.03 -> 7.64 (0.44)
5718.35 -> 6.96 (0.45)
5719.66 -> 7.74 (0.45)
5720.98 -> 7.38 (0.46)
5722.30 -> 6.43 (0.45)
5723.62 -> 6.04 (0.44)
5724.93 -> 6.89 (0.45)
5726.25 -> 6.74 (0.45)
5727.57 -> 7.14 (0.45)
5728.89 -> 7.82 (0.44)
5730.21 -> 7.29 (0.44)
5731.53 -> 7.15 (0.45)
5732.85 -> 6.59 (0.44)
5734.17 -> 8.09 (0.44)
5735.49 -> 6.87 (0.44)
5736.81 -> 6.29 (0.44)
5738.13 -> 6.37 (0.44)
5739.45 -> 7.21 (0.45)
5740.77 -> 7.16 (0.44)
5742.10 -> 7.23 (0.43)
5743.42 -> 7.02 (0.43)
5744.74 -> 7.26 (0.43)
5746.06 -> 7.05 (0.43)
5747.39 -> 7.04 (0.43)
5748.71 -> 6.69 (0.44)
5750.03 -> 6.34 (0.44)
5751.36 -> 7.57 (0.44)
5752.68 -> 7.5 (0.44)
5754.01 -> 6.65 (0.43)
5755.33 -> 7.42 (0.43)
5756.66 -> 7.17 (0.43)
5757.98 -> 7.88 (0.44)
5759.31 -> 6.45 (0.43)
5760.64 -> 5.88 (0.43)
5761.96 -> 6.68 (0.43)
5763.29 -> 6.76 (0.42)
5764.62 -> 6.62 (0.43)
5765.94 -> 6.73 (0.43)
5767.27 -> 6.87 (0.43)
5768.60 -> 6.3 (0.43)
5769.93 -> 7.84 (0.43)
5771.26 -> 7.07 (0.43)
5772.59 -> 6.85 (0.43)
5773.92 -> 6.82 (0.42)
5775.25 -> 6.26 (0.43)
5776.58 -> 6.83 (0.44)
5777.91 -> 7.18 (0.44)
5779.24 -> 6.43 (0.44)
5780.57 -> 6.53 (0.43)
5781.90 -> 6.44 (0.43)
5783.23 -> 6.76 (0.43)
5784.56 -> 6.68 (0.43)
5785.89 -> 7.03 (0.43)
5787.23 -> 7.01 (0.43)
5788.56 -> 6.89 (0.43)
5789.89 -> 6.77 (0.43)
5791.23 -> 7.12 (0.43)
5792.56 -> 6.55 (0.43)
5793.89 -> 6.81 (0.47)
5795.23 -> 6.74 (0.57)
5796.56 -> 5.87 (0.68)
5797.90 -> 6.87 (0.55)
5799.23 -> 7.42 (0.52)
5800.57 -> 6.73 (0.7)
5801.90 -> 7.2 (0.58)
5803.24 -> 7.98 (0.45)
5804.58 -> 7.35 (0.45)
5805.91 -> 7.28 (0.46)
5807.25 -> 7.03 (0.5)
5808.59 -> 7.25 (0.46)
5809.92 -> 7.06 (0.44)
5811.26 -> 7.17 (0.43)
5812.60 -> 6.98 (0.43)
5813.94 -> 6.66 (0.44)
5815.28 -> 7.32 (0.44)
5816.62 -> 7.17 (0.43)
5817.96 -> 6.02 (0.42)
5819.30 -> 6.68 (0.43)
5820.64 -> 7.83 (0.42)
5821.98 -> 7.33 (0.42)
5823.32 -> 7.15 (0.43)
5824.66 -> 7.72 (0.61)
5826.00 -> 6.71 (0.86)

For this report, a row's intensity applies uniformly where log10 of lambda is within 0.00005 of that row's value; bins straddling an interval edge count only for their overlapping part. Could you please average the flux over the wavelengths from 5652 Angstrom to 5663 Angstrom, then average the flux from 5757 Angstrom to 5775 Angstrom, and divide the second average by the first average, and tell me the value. 0.97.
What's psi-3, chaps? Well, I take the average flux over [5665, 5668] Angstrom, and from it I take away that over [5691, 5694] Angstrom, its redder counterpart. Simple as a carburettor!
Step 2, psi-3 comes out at -0.1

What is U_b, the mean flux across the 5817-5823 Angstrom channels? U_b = 7.0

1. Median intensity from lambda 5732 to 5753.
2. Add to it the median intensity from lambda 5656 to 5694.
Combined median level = 14.0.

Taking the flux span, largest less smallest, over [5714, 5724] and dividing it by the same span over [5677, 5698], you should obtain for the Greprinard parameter 1.18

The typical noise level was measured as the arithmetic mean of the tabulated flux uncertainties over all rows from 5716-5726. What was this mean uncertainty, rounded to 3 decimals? 0.449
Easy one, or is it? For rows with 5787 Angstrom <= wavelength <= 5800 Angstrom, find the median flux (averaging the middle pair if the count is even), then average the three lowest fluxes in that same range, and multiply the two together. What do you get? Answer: 43.7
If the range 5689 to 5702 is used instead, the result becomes 43.9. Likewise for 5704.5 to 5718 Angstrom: 44.0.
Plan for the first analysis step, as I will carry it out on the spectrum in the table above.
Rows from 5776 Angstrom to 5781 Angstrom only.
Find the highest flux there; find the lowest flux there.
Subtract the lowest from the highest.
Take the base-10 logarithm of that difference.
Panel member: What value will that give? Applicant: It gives -0.12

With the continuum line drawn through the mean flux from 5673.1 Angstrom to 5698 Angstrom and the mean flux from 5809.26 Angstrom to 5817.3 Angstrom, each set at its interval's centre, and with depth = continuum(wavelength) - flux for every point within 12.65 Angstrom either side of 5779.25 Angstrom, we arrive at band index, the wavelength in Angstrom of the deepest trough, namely 5775.25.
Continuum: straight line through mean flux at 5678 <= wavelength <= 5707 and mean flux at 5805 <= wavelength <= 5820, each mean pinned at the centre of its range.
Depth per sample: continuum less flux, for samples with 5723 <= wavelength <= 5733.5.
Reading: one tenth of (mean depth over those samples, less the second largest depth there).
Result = -0.037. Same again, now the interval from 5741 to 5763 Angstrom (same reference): -0.065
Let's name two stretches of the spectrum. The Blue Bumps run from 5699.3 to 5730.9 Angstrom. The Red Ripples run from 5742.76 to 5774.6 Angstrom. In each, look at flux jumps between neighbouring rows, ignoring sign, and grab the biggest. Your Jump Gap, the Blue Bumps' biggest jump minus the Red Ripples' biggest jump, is -0.59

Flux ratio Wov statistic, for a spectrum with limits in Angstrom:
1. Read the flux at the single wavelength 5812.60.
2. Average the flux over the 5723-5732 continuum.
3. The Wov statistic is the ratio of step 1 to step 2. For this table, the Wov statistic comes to 1.00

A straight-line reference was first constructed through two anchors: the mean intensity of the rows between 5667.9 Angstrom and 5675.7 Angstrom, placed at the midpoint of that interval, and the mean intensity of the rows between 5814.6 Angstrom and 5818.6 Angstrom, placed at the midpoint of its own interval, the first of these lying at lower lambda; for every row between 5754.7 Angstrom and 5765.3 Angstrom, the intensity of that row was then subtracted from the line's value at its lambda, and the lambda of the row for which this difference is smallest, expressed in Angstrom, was 5757.98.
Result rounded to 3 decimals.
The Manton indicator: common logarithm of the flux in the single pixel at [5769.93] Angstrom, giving 0.894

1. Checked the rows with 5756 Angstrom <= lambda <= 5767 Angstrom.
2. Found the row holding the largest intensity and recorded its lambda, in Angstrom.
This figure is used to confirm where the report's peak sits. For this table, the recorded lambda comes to 5757.98 Angstrom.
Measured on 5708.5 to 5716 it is 5714.40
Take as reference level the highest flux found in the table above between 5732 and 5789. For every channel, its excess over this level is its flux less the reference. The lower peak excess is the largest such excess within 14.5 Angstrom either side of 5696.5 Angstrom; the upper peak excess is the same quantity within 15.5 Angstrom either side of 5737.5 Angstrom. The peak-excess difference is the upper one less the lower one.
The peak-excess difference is 0.5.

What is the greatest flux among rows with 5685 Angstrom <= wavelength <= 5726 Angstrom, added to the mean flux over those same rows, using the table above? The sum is 14.6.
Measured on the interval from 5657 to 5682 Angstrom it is 15.0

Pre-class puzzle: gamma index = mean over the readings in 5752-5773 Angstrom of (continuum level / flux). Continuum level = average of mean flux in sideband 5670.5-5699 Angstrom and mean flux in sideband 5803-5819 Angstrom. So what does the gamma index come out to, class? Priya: 1.03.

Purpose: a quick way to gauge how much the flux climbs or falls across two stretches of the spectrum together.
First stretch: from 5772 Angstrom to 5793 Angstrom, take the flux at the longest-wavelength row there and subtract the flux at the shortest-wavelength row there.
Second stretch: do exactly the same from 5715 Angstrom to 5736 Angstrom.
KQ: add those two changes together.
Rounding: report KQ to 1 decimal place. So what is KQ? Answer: -1.1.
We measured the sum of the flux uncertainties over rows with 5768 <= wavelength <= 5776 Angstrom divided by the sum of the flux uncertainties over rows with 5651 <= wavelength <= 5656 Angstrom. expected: 1.38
